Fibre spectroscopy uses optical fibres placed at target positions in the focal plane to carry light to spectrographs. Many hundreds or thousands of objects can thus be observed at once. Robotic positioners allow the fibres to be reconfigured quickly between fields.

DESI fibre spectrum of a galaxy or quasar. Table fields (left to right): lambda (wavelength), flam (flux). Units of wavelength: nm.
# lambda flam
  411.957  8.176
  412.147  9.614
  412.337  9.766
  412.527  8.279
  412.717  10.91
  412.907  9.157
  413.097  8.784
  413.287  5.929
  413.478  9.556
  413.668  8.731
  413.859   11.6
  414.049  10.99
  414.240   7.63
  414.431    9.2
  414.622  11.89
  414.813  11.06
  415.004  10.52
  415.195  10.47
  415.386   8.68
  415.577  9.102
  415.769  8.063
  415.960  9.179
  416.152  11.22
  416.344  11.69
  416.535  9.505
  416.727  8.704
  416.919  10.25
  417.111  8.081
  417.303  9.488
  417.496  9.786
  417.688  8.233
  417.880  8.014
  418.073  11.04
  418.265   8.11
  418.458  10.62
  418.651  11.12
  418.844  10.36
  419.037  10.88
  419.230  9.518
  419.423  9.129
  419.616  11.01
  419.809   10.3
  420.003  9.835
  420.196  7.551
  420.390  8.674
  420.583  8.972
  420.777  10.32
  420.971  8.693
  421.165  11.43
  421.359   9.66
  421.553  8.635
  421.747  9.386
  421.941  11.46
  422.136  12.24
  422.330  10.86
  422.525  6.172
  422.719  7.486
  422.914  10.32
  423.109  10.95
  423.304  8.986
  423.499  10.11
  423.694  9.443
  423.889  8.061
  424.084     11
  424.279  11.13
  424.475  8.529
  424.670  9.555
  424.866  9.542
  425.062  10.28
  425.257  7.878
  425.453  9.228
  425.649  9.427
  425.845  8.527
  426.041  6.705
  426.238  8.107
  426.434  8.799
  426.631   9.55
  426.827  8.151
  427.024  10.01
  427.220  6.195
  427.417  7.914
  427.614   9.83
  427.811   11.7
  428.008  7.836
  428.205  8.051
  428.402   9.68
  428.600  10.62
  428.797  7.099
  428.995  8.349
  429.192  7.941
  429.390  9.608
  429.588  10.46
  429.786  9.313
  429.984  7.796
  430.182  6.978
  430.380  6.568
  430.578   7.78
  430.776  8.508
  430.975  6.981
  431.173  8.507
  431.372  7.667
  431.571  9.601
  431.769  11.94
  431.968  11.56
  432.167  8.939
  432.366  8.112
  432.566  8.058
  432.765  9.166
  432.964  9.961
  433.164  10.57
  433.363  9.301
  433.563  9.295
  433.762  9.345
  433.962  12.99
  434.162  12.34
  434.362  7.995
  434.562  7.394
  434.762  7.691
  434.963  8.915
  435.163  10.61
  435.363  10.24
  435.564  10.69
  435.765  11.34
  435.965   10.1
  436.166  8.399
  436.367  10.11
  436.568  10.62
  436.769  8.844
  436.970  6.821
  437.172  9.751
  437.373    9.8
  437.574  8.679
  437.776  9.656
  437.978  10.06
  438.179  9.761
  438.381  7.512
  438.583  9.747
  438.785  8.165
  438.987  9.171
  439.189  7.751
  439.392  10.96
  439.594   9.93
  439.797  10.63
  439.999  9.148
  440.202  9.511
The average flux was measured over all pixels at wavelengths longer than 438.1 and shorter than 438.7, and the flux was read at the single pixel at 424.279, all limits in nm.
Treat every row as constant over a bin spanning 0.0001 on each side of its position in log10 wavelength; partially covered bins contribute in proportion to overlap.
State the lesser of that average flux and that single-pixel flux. 9.0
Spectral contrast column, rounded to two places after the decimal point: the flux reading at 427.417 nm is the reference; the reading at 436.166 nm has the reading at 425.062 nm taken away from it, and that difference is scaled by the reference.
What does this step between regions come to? -0.24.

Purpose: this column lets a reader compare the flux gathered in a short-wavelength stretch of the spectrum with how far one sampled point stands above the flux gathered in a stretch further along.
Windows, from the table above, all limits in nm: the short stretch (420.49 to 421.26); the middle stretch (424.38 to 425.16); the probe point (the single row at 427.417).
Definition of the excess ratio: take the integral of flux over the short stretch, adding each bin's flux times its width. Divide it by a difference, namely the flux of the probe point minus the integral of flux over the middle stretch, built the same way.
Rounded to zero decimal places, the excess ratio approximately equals 15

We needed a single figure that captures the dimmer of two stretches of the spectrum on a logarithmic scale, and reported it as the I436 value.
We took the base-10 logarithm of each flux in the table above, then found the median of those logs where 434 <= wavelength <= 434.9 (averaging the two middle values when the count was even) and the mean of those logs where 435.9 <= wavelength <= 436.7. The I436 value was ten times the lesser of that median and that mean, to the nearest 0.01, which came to 8.94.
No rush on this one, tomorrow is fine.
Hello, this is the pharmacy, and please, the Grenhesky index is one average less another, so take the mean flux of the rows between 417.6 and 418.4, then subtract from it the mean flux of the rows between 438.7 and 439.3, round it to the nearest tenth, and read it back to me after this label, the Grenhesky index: 0.5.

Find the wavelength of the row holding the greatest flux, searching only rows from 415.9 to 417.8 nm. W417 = 416.344 nm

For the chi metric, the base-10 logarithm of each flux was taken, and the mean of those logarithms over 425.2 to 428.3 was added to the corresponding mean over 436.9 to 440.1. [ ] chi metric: 1.89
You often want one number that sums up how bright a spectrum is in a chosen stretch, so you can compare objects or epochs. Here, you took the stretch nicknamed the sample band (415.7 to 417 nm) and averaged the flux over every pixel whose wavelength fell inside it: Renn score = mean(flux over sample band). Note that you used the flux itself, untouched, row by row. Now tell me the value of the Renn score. 9.8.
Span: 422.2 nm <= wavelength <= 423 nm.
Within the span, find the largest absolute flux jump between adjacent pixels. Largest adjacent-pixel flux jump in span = 4.7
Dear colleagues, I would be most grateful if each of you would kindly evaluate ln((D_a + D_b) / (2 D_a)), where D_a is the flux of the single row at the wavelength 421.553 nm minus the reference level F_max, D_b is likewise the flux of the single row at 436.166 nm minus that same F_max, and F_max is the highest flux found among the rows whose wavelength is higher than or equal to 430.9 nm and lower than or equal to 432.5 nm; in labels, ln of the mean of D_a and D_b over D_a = 0.0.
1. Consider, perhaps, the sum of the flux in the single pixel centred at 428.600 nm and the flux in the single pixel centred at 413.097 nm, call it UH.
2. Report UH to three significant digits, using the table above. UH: 19.4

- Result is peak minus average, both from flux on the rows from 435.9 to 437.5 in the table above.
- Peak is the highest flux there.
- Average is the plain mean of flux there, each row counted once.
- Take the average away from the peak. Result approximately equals 1.3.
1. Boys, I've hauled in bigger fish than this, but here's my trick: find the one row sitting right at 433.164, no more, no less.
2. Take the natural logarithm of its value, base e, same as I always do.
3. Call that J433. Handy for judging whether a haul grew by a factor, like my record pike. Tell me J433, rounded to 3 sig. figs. 2.36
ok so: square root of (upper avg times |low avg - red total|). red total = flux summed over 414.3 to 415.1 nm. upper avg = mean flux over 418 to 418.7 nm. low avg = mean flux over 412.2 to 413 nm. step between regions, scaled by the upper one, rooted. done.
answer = 18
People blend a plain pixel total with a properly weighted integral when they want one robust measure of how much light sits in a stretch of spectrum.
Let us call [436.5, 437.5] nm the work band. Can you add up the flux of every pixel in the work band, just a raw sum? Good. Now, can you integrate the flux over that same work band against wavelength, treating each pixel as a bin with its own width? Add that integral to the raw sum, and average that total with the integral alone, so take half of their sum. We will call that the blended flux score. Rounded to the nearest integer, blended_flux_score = 32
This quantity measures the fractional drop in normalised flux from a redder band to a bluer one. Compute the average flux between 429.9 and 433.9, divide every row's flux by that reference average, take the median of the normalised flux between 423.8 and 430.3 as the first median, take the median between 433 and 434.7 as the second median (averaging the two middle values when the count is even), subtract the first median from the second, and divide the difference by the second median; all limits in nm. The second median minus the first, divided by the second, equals 0.056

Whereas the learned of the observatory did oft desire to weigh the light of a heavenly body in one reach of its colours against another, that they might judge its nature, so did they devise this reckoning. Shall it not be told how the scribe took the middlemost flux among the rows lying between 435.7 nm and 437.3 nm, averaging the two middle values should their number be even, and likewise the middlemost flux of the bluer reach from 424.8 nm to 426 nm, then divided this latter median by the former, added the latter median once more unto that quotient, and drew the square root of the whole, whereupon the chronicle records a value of 3.20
